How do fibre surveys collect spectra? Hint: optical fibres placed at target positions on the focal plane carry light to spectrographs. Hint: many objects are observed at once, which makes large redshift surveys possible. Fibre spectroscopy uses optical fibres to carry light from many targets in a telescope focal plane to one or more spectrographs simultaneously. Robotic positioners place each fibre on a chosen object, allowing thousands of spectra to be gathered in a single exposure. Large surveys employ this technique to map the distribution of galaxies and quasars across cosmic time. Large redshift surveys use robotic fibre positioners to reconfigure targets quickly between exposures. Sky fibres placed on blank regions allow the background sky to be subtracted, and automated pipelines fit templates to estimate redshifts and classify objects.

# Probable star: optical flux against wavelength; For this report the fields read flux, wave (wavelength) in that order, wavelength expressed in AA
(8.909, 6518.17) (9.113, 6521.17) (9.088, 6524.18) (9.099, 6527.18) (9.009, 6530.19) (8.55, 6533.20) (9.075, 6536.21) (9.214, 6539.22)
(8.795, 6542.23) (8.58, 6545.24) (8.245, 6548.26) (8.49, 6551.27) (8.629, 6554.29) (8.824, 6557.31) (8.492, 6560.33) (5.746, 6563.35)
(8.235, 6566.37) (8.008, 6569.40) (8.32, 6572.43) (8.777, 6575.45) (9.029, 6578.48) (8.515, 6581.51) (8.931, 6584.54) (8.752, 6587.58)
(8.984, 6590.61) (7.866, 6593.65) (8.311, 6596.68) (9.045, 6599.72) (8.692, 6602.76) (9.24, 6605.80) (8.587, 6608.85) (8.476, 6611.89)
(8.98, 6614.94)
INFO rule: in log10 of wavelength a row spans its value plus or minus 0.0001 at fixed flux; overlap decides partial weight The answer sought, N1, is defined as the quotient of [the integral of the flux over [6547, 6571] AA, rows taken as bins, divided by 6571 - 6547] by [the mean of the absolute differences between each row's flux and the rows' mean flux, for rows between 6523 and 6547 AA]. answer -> 38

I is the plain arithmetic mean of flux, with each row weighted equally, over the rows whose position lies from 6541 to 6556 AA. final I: 8.5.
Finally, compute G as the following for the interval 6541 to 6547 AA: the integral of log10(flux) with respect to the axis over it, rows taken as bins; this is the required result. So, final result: 5.62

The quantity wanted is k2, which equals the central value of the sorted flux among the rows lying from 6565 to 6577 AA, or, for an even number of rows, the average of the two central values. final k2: 8.3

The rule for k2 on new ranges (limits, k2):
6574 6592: 8.9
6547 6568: 8.5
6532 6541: 9.1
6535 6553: 8.7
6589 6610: 8.7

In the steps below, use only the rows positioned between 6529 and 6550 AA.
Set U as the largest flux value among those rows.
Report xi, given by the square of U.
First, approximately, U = 9.214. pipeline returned 85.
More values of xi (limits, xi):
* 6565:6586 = 82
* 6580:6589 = 80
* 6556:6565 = 78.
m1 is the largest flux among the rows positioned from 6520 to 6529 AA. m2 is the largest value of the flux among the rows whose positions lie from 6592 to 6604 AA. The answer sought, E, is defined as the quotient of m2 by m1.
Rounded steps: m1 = 9.113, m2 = 9.045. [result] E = 0.99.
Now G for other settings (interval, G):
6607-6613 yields 5.60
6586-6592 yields 5.68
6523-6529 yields 5.75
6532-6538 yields 5.68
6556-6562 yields 5.60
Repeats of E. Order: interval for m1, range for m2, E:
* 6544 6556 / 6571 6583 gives 1.05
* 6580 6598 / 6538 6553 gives 1.03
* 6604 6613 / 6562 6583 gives 0.98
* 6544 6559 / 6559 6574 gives 0.96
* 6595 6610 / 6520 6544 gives 1.00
